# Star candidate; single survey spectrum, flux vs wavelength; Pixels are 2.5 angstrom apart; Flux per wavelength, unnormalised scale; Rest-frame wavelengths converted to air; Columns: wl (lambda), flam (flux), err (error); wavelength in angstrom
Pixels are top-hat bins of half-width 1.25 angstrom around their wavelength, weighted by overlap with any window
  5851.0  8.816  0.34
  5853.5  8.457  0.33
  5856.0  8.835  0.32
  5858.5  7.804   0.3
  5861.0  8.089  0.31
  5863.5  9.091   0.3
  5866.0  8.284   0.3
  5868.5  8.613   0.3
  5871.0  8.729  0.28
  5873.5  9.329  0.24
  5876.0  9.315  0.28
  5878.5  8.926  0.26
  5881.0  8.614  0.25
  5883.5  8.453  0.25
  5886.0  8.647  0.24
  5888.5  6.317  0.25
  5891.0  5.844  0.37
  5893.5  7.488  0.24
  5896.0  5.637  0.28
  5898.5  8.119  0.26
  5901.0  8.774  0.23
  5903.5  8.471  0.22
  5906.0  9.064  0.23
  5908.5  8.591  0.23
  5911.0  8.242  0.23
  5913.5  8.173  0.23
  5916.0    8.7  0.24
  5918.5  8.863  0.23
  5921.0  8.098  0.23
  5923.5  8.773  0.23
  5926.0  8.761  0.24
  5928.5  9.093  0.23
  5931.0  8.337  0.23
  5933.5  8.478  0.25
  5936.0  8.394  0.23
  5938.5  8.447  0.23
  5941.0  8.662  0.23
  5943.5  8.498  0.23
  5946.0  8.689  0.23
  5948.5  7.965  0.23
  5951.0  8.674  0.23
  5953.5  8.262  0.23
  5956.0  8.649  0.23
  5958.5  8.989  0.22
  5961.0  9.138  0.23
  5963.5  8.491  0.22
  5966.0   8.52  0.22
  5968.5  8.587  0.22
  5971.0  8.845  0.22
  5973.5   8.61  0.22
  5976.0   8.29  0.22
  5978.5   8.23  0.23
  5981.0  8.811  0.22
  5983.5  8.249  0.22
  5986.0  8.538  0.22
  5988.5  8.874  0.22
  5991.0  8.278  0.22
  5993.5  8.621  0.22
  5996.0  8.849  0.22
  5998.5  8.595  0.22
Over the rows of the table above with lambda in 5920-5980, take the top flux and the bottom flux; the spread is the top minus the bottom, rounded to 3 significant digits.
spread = 1.17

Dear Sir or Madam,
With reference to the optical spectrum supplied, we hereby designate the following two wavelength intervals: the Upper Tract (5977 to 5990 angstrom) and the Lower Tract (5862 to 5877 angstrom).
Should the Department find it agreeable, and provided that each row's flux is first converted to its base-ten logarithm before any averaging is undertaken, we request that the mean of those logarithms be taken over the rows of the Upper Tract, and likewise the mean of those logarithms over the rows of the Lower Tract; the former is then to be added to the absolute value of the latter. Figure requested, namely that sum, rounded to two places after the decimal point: 1.88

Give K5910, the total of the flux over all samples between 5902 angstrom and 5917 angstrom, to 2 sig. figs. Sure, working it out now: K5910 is 51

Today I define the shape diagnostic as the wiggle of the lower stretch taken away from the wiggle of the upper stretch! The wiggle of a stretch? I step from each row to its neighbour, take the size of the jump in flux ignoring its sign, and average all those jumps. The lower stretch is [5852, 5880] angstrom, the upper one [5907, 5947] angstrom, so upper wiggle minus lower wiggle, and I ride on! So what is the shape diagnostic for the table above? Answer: -0.2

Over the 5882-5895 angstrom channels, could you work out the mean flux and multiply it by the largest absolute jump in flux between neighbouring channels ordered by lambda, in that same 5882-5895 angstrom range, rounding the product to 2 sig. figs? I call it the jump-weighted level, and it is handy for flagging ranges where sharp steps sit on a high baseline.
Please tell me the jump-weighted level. 17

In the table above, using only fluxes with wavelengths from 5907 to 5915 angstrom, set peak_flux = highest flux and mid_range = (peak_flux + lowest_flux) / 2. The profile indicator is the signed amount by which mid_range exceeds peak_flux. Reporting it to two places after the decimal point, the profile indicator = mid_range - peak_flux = -0.21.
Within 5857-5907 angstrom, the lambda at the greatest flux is 5873.5 angstrom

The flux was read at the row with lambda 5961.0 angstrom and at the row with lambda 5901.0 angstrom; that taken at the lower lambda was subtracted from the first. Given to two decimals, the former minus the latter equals 0.36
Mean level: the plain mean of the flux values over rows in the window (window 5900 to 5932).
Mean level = 8.61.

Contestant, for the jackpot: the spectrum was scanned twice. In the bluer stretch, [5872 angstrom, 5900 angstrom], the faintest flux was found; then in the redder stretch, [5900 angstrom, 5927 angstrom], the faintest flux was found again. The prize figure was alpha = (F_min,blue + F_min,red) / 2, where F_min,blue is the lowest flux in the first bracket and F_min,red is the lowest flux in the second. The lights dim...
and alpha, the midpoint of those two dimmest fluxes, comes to 6.87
